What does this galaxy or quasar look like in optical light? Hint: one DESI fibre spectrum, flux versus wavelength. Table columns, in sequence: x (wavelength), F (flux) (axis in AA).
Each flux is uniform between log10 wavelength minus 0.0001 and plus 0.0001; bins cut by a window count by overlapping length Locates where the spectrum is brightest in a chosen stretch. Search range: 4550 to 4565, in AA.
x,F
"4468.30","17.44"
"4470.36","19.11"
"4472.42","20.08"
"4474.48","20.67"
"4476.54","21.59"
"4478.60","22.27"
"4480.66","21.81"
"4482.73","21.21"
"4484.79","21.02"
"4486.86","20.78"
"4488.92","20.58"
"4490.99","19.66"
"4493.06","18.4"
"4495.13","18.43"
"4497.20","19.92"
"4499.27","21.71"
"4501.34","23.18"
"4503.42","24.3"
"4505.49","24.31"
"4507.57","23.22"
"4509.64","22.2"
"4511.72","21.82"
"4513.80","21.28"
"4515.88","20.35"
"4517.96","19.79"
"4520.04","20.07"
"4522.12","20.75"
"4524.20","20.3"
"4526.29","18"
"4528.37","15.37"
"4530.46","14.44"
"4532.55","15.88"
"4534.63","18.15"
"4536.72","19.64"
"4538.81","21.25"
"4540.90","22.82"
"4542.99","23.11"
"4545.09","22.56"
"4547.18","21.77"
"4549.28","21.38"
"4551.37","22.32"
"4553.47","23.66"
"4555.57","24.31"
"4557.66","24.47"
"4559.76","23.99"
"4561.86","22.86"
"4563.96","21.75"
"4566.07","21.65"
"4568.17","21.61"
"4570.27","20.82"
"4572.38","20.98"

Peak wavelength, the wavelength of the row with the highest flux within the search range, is 4557.66 AA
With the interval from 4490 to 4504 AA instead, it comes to 4503.42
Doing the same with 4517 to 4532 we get 4522.12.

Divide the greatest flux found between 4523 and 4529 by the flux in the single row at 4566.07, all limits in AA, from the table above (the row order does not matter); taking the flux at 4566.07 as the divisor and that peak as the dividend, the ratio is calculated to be 0.94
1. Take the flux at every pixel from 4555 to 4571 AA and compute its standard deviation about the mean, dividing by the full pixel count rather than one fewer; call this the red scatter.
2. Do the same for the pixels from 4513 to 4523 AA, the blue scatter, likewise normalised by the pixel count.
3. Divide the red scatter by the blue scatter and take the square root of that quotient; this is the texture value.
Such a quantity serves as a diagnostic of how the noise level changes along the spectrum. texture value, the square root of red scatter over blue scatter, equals 1.6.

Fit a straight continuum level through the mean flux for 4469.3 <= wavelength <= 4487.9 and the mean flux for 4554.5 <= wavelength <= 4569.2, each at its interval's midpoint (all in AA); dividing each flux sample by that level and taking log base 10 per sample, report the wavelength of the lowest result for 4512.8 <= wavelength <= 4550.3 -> 4530.46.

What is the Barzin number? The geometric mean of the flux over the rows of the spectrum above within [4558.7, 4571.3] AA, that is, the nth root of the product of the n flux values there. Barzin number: 22.1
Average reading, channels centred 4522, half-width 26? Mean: 20.6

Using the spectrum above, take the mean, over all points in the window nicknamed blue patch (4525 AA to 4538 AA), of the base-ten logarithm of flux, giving 1.23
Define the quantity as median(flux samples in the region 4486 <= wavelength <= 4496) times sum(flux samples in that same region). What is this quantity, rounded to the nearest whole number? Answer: 1924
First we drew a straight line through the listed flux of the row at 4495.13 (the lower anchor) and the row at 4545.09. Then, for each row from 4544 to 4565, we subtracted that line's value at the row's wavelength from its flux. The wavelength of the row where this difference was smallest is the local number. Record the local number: 4563.96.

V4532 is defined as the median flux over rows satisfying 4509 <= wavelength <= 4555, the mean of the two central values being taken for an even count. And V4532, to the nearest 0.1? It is 21.0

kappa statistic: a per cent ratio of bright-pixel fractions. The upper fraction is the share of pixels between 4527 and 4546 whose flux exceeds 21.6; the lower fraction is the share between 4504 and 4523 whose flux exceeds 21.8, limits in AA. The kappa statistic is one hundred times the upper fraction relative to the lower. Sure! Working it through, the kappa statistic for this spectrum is 75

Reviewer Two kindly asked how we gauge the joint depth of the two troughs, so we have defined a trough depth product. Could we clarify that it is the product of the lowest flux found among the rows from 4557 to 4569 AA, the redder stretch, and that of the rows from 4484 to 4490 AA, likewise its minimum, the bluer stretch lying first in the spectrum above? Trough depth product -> 445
